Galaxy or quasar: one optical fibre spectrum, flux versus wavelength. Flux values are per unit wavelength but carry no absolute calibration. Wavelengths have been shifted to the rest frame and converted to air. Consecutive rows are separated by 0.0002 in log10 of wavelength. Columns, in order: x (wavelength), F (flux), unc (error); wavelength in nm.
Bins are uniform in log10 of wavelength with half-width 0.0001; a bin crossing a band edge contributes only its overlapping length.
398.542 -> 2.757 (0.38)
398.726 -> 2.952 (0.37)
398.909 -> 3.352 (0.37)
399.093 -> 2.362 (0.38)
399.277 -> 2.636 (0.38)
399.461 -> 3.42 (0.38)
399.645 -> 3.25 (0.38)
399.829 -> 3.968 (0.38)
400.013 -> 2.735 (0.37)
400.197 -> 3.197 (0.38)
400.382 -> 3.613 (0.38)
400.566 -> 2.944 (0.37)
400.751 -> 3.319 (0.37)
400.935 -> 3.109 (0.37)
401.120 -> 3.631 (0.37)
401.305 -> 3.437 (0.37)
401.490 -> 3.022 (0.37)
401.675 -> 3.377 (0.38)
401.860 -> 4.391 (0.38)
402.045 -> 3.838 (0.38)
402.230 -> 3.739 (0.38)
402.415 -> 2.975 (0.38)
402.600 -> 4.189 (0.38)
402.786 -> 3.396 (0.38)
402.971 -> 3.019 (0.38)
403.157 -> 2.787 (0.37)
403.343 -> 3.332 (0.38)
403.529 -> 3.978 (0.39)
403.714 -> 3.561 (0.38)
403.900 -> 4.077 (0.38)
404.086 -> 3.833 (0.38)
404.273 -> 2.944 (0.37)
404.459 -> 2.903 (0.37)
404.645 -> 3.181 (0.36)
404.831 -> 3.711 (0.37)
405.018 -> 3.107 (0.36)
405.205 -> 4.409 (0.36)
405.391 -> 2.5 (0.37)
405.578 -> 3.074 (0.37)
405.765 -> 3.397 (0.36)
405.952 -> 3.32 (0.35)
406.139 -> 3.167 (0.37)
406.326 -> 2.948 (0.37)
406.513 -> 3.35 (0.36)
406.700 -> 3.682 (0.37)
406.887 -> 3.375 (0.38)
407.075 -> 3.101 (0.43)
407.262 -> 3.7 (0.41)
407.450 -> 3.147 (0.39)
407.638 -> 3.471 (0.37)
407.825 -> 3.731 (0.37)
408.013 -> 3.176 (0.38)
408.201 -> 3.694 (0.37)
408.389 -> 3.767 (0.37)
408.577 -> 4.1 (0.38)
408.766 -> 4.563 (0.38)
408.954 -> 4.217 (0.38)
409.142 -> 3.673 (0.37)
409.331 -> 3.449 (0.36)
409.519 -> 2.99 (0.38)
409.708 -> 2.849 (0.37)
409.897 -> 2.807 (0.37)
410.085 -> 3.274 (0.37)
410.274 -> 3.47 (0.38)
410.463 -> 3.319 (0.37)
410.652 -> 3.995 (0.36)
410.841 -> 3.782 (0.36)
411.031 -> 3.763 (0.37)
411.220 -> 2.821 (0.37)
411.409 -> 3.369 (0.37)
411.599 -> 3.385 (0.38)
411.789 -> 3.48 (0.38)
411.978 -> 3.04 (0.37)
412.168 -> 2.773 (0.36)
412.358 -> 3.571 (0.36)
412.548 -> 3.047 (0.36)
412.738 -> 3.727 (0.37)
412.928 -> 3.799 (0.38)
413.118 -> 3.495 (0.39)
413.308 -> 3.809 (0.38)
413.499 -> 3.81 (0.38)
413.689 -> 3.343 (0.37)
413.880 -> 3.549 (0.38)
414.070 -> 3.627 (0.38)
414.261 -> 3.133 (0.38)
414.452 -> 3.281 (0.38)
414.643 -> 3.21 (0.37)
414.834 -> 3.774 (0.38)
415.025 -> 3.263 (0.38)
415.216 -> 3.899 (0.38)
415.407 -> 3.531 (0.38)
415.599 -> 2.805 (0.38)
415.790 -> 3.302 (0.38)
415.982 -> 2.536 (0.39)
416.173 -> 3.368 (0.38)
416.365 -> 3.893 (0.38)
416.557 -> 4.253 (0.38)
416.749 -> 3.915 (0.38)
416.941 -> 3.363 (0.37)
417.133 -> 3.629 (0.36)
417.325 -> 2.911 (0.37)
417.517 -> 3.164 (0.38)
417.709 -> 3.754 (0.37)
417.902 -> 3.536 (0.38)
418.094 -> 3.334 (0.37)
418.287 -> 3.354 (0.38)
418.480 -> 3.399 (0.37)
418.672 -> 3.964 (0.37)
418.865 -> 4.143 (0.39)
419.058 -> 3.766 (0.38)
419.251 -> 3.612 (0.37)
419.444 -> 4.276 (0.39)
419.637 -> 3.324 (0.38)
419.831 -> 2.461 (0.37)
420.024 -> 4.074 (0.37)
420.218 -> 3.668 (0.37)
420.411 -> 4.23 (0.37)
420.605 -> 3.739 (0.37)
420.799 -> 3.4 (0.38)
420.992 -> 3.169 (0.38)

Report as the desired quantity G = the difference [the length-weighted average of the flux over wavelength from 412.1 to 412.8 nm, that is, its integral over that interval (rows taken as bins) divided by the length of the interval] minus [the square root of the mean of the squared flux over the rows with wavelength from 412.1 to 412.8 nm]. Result -0.02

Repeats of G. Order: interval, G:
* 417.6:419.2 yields -0.02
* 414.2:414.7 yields 0.00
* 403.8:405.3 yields -0.04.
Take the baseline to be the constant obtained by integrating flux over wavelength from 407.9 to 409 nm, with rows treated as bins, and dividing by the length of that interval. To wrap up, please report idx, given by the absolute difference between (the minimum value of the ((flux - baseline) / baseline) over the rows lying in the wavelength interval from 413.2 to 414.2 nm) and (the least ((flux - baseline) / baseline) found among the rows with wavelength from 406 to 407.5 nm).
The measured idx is 0.10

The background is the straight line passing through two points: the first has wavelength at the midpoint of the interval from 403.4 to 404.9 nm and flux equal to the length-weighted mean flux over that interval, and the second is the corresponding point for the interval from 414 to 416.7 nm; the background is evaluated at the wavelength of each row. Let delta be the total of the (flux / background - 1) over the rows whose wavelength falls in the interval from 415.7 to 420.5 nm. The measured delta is 1.22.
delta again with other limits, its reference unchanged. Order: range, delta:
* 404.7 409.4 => 0.15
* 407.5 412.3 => 0.05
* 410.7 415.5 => 0.06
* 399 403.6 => -1.37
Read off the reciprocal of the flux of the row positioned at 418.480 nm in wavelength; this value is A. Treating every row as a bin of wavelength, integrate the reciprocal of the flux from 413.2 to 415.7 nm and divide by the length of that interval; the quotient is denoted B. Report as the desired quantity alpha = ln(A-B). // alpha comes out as -5.8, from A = 0.294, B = 0.291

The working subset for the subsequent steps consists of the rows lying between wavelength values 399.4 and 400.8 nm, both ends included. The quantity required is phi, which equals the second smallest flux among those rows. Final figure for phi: 2.944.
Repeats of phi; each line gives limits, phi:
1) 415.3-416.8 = 2.805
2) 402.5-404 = 3.019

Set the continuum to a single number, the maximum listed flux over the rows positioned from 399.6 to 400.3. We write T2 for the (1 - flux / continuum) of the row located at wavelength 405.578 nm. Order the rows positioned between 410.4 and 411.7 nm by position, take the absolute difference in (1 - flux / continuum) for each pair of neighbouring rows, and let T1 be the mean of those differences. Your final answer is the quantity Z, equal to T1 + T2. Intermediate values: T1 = 0.101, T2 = 0.23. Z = 0.327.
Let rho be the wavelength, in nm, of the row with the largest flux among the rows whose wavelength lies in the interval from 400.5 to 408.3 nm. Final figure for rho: 405.205 nm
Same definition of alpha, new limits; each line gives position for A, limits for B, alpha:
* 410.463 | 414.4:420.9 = -4.3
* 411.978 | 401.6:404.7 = -3.3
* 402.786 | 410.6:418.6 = -7.2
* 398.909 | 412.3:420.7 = -4.5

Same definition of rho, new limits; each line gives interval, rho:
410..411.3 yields 410.652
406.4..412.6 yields 408.766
